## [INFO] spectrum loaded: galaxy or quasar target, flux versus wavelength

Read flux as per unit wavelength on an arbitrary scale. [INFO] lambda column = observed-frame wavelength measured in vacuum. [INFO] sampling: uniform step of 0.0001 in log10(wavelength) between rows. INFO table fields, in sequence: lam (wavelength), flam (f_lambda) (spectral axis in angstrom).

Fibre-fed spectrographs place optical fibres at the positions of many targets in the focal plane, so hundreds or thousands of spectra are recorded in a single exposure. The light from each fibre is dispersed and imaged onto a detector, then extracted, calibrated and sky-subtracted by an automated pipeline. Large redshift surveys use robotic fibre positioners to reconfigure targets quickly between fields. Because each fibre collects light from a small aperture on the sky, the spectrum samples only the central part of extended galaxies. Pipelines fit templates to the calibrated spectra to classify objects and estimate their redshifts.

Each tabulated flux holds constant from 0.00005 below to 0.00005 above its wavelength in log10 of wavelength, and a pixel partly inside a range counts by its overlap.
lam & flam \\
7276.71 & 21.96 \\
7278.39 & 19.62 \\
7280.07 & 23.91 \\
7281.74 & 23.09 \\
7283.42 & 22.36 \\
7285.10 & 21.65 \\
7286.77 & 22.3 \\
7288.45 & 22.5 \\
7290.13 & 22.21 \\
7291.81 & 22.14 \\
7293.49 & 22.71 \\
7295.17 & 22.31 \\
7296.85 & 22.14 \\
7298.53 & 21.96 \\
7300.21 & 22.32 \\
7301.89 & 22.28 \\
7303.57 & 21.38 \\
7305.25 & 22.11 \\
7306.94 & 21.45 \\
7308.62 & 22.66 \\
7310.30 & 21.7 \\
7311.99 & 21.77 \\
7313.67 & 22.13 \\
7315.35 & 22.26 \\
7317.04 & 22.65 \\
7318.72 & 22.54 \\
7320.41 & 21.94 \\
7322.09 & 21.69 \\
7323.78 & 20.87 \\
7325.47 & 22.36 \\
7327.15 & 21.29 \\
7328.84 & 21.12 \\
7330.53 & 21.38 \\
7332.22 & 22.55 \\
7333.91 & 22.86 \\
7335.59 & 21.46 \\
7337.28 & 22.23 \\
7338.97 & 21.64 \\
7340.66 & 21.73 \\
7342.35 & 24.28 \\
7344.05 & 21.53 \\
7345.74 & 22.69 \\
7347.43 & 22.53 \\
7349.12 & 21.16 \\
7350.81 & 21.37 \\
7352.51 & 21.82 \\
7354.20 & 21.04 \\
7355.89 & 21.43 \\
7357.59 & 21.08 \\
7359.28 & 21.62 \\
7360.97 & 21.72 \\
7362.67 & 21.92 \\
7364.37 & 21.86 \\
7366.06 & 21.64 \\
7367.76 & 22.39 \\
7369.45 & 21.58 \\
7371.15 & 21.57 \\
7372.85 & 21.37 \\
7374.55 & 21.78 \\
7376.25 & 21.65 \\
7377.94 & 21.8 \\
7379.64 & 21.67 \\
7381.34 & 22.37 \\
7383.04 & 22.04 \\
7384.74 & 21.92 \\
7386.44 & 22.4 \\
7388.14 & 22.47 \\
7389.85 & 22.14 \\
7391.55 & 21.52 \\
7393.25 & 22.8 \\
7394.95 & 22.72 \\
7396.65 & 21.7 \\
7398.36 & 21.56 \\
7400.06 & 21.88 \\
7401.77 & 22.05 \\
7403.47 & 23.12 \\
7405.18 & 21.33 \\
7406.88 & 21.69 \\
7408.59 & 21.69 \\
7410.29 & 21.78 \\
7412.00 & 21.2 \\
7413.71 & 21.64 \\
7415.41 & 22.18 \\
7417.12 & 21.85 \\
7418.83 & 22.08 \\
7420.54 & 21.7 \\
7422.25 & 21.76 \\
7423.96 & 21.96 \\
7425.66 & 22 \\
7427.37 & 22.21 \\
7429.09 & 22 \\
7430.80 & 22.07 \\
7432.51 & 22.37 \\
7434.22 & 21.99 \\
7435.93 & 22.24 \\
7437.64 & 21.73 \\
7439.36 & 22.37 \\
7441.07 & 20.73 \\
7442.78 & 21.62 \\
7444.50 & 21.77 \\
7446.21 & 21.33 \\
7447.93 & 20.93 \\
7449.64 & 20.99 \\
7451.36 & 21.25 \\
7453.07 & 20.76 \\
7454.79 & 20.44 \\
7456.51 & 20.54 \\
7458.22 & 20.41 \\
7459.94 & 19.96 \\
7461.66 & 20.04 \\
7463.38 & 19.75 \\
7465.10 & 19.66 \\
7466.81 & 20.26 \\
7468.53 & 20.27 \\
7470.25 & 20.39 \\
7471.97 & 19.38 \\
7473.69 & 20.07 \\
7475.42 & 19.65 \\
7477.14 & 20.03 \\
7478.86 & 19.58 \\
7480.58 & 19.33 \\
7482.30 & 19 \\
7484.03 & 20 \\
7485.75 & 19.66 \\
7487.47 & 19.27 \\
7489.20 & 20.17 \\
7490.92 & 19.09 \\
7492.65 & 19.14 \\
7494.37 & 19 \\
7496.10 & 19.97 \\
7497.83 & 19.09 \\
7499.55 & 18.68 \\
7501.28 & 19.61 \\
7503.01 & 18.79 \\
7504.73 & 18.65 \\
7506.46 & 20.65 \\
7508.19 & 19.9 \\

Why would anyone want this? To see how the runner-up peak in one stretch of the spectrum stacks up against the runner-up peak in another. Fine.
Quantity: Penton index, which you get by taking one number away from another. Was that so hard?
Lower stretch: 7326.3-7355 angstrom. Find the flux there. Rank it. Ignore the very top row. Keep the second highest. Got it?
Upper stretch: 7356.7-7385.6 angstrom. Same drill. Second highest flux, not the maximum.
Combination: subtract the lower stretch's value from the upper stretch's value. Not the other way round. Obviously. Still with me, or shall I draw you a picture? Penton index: -0.49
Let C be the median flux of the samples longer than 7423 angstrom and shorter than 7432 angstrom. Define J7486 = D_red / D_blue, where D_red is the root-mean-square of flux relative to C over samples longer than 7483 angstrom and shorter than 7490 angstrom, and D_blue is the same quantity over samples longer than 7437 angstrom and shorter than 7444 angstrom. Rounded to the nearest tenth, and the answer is 3.2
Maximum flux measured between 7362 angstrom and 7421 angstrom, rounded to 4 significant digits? 23.12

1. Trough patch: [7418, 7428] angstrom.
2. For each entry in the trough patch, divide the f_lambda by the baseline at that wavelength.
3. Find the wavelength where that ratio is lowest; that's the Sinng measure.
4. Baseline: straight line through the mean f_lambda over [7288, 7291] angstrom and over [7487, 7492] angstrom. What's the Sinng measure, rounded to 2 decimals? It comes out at 7420.54 angstrom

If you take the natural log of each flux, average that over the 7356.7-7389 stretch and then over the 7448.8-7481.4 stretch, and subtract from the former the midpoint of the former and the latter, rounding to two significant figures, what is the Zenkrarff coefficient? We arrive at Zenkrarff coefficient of 0.040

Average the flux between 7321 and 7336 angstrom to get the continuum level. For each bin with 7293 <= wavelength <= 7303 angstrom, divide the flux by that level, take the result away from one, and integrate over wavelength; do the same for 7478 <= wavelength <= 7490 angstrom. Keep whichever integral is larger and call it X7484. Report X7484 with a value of 1.2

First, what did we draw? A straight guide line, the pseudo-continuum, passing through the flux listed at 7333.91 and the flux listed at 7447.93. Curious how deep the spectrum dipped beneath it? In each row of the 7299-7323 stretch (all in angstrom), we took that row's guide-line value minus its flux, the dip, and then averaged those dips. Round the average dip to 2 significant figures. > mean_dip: 1.2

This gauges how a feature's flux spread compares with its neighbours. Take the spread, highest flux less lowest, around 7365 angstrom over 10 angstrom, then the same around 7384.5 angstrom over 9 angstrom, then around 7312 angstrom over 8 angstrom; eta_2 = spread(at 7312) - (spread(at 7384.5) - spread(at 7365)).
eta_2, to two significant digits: 1.2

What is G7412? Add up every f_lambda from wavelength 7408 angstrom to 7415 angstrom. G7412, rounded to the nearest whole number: 86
